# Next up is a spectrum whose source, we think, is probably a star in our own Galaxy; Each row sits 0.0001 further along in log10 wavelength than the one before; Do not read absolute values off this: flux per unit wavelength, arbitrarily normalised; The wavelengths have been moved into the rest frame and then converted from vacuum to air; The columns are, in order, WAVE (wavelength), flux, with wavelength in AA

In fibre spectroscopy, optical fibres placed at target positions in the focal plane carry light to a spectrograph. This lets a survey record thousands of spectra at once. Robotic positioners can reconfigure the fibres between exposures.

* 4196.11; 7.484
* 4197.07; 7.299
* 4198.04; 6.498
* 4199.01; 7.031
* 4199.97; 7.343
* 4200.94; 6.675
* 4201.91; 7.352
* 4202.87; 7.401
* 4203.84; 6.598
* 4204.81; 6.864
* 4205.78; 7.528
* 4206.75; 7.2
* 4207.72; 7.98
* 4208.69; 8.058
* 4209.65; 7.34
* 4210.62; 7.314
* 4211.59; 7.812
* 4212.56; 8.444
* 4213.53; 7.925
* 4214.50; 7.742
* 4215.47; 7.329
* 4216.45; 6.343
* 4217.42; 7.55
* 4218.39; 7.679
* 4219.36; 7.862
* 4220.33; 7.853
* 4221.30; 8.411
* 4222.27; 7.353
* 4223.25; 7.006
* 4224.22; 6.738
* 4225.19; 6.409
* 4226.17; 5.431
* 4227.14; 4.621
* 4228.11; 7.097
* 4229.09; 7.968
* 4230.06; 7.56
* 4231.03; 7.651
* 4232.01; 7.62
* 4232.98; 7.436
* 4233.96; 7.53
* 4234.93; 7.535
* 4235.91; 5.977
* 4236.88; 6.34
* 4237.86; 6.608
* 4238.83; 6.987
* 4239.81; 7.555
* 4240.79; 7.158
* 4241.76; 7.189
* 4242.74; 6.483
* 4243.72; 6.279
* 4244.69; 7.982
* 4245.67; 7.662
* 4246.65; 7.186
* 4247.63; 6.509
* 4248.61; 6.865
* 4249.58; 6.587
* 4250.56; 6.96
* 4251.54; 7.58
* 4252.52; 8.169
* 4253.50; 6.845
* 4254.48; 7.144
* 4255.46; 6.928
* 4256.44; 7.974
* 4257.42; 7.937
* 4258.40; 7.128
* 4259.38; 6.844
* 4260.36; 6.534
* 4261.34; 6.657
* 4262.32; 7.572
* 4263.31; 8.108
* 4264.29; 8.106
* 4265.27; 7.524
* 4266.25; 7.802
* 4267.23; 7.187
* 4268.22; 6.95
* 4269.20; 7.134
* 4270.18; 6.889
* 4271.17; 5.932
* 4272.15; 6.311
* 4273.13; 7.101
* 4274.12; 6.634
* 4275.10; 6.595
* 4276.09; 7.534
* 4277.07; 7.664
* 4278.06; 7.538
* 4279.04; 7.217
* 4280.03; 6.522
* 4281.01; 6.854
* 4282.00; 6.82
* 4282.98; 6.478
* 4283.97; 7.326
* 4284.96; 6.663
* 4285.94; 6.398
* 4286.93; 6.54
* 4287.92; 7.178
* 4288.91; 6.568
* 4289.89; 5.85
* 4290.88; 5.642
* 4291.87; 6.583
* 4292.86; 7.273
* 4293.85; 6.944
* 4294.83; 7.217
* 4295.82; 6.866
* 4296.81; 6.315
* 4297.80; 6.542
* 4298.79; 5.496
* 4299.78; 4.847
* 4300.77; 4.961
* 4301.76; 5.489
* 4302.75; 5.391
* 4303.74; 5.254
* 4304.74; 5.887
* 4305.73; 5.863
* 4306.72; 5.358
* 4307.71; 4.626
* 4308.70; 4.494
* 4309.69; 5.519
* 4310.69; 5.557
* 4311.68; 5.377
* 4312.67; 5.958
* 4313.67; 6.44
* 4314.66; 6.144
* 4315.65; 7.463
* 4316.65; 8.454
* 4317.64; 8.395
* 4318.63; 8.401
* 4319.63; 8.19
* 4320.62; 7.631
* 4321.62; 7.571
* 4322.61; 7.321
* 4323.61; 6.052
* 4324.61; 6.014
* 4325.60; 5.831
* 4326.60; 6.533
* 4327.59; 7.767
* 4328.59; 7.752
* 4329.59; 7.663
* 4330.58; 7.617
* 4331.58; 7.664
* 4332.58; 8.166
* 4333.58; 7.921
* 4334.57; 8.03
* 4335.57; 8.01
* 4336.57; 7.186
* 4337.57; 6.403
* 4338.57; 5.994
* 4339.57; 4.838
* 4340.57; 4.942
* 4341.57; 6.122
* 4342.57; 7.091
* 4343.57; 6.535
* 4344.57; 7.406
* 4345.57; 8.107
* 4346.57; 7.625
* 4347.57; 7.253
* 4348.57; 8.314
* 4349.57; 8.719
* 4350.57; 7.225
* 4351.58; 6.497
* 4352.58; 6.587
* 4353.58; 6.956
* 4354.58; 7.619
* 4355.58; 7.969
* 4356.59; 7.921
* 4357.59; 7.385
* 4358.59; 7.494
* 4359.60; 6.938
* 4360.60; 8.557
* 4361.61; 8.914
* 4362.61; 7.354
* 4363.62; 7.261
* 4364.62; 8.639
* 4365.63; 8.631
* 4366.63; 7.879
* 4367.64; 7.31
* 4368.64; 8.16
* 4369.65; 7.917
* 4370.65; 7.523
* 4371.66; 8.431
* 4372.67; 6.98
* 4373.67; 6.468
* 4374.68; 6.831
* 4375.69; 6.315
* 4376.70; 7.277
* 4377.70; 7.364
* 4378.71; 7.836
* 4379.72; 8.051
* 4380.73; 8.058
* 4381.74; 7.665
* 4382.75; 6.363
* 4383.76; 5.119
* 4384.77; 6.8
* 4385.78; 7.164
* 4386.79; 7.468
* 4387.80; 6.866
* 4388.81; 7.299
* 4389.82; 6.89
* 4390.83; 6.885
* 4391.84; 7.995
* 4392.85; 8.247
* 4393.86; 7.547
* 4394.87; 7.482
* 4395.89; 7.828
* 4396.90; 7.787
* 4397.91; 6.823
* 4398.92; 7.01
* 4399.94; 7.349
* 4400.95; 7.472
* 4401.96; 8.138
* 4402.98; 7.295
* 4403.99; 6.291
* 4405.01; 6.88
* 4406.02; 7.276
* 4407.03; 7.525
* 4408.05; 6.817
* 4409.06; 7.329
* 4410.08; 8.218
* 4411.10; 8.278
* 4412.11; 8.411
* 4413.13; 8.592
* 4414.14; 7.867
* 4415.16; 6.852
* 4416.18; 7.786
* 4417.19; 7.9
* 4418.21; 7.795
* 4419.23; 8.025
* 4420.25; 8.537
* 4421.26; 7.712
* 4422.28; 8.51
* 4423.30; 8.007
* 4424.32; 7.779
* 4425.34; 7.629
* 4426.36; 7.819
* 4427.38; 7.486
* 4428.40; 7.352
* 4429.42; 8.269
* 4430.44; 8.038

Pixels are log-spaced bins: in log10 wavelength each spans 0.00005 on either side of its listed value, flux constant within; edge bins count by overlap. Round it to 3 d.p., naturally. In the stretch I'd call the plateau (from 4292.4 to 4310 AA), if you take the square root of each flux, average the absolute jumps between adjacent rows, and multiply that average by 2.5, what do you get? 0.228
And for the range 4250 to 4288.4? 0.214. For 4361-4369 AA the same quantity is 0.330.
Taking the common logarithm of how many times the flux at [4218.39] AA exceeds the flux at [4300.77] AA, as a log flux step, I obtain 0.19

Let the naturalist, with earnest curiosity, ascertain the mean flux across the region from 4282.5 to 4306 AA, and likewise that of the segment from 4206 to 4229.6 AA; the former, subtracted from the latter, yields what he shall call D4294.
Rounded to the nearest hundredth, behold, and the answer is 1.08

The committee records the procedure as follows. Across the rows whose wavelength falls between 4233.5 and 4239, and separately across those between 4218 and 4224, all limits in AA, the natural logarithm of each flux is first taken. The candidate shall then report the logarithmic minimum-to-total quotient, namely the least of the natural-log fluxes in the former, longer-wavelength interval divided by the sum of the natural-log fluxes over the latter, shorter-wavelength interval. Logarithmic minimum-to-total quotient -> 0.146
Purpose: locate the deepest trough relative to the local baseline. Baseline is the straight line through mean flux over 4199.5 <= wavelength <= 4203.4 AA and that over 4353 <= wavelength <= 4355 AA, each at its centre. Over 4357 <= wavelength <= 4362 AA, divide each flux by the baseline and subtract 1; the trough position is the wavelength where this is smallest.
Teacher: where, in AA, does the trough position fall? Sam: 4359.60 AA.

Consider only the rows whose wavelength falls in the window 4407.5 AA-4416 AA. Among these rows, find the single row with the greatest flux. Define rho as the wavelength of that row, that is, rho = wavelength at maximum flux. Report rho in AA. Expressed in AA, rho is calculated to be 4413.13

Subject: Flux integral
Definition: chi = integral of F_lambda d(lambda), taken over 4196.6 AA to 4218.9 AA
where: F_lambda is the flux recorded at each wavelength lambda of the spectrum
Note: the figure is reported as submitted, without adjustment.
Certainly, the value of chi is 164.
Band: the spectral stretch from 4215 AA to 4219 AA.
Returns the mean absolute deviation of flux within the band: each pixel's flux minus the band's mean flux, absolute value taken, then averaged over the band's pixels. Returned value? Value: 0.44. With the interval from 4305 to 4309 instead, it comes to 0.53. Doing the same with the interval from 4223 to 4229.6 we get 0.84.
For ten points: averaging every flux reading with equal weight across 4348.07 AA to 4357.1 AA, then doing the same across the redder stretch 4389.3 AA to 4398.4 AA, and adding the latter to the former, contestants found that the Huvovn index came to 15.0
